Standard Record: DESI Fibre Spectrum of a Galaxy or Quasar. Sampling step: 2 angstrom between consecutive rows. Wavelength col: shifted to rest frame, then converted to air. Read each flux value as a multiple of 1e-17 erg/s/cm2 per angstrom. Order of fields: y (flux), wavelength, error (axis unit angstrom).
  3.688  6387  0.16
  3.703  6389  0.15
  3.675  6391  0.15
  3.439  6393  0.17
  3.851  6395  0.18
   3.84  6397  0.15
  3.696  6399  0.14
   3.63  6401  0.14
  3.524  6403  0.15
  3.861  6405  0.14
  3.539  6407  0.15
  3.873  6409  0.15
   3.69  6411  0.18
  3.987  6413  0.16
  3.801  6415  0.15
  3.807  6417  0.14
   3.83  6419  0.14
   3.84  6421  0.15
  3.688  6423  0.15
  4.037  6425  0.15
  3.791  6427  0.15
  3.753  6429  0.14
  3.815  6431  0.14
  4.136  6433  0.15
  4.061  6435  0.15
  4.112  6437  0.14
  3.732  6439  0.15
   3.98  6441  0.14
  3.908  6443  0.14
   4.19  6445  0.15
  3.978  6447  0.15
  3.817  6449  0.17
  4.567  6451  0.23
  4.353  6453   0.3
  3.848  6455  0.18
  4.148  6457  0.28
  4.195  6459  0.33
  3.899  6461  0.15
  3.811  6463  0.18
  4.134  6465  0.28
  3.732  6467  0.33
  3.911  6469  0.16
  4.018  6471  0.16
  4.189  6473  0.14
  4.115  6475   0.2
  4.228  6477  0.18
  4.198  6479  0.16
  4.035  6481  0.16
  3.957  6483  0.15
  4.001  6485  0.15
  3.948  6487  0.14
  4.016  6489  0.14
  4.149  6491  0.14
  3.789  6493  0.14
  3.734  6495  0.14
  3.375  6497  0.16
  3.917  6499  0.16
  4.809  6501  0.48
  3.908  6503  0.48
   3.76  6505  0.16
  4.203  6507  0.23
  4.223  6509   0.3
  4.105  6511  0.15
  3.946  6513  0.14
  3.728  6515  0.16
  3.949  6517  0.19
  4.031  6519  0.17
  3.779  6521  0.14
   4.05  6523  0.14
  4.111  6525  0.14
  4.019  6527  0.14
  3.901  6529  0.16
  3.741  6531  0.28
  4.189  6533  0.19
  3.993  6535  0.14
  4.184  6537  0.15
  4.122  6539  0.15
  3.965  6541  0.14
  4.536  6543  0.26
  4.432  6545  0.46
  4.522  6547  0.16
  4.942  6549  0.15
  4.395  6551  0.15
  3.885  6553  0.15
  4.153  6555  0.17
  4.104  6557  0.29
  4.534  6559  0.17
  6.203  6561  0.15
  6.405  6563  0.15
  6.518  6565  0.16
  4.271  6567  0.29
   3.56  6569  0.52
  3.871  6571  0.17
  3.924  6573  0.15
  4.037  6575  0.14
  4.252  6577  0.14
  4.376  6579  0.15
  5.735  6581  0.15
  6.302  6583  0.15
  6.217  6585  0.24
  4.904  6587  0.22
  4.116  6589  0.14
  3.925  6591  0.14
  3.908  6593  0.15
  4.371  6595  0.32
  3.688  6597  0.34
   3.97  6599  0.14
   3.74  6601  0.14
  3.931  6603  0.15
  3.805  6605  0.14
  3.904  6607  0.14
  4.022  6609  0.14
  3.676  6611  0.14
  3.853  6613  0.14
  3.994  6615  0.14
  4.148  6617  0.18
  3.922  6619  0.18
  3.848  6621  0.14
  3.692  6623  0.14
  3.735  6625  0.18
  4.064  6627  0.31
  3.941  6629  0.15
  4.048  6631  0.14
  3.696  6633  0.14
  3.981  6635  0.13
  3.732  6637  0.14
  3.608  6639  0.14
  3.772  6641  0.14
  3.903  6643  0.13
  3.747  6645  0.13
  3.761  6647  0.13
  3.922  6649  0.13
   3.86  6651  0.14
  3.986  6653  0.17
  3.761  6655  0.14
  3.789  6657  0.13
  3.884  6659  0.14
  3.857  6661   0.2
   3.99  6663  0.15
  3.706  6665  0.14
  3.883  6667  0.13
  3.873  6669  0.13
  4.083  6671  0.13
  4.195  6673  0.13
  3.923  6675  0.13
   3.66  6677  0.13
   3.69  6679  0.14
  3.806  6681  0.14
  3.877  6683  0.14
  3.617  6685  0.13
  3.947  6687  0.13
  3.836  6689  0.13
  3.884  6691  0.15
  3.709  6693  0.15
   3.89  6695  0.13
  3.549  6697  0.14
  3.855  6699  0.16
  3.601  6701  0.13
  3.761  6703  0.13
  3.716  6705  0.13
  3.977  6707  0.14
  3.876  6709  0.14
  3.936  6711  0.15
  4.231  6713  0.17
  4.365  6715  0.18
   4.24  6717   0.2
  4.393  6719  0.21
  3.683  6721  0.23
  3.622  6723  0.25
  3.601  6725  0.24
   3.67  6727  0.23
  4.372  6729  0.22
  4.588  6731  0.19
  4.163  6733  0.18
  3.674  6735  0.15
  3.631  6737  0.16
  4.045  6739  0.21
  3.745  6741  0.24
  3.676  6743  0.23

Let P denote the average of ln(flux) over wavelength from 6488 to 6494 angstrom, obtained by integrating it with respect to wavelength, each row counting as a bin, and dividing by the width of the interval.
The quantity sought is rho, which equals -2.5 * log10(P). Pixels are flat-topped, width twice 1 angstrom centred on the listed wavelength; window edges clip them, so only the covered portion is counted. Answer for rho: -0.35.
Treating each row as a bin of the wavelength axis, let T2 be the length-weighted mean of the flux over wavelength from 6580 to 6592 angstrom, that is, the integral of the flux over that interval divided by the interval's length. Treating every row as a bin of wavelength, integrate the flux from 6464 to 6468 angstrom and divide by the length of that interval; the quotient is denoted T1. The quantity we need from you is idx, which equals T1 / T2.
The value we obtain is 0.76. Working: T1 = 3.93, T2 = 5.20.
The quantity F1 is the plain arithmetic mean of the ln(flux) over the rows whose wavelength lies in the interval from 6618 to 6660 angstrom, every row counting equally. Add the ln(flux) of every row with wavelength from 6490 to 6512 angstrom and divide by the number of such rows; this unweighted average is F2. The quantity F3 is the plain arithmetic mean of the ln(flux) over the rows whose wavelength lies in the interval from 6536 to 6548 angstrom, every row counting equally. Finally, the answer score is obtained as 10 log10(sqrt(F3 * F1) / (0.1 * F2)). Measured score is 10.1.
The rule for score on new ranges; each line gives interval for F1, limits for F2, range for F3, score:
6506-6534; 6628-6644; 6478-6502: 10.1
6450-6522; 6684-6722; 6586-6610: 10.1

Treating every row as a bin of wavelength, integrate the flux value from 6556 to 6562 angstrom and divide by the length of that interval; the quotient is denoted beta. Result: 4.95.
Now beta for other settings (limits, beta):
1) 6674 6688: 3.79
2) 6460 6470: 3.90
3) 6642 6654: 3.86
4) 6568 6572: 3.72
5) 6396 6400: 3.77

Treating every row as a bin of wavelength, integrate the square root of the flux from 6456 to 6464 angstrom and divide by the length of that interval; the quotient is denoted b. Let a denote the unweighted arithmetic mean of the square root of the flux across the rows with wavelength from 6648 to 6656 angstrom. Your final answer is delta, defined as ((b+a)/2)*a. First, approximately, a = 1.97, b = 2.00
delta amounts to 3.91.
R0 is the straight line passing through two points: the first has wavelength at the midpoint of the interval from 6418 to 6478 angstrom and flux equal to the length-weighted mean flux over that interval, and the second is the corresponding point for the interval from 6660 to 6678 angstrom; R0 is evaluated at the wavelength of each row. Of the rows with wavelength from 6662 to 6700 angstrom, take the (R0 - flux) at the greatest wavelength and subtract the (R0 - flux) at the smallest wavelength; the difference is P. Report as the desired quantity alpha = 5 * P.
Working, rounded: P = 0.1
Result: 0.6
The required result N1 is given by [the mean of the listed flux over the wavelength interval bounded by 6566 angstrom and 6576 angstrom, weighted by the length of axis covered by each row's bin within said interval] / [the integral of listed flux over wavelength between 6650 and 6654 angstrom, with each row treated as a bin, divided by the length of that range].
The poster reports 1.00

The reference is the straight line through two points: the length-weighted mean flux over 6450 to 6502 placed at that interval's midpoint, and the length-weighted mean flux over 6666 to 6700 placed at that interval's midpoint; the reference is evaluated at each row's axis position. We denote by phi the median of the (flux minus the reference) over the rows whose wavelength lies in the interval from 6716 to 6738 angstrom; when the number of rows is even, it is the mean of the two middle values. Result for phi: -0.12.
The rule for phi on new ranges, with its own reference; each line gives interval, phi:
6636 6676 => 0.01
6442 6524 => -0.03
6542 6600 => 0.43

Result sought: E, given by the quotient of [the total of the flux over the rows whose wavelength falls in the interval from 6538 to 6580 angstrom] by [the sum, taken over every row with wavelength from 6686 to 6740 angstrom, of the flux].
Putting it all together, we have 0.9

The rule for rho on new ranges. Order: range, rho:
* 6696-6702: -0.28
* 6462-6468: -0.33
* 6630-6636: -0.34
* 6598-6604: -0.33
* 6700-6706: -0.29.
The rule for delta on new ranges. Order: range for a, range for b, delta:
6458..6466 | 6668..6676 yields 4.01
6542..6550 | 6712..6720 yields 4.53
